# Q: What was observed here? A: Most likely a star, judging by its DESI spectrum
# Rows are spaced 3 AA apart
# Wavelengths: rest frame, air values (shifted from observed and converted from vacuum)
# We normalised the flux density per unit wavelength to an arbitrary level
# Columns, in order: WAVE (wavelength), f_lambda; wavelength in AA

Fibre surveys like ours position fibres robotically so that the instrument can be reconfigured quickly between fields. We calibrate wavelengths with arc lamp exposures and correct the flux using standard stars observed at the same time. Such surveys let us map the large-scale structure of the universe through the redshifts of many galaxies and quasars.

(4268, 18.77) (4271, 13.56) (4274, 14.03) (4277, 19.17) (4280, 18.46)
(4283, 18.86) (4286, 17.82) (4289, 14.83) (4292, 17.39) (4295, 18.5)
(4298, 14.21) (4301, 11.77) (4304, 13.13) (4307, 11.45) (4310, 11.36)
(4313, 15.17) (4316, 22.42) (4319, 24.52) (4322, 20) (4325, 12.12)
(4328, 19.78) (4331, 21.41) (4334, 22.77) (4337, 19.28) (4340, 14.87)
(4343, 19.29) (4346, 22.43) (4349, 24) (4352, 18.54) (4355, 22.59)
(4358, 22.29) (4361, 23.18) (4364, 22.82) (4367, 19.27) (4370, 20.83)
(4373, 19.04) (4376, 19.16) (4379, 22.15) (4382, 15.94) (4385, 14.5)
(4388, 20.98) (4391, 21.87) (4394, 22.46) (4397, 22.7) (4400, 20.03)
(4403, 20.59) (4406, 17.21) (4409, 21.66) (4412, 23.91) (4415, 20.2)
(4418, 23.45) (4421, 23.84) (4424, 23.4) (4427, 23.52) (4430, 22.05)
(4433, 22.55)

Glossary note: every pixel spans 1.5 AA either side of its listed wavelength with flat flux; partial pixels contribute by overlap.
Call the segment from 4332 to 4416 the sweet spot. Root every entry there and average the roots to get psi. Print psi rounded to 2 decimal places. 4.52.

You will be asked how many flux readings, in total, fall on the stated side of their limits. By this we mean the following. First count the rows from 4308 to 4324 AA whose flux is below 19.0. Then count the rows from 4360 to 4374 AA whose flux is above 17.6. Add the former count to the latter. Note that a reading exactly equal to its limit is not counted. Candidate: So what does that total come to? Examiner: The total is 7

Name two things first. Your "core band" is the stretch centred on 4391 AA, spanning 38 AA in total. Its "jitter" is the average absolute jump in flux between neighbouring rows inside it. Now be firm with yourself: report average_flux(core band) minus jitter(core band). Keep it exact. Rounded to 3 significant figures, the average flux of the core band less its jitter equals 17.4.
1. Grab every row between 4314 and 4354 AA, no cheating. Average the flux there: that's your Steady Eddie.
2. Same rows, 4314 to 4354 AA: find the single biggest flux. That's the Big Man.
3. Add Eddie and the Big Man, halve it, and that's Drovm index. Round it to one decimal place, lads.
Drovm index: 22.3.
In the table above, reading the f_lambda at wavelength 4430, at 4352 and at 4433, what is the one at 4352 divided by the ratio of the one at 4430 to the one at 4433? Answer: 19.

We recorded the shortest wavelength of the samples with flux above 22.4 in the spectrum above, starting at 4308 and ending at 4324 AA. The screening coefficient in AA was 4316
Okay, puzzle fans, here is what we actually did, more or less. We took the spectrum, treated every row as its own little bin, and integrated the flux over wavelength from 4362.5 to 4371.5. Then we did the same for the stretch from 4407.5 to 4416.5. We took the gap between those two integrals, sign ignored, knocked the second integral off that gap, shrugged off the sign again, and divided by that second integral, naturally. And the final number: 0.96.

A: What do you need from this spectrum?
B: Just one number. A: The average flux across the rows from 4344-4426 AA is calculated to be 21.1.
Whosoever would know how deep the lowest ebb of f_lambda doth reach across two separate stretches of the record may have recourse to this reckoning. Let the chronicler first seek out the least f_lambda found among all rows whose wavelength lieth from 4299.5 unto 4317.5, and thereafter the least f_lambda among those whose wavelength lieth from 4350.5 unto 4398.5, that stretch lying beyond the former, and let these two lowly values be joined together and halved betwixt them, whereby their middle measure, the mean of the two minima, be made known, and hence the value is 12.9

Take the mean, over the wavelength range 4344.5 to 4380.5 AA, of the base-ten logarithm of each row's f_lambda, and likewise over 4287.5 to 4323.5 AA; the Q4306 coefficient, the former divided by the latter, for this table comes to 1.11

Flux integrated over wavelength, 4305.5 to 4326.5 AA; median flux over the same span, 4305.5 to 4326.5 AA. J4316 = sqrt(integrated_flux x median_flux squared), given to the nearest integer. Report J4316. 284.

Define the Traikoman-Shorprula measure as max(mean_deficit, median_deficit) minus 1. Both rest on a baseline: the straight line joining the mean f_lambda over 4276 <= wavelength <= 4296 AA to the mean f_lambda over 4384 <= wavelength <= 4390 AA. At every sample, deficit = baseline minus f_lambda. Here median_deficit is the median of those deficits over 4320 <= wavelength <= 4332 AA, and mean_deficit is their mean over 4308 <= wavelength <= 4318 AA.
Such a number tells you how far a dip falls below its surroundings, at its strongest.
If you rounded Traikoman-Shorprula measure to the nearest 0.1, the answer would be 0.5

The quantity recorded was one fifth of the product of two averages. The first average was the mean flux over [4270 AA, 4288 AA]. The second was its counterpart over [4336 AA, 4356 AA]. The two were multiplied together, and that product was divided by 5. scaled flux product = 68.4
